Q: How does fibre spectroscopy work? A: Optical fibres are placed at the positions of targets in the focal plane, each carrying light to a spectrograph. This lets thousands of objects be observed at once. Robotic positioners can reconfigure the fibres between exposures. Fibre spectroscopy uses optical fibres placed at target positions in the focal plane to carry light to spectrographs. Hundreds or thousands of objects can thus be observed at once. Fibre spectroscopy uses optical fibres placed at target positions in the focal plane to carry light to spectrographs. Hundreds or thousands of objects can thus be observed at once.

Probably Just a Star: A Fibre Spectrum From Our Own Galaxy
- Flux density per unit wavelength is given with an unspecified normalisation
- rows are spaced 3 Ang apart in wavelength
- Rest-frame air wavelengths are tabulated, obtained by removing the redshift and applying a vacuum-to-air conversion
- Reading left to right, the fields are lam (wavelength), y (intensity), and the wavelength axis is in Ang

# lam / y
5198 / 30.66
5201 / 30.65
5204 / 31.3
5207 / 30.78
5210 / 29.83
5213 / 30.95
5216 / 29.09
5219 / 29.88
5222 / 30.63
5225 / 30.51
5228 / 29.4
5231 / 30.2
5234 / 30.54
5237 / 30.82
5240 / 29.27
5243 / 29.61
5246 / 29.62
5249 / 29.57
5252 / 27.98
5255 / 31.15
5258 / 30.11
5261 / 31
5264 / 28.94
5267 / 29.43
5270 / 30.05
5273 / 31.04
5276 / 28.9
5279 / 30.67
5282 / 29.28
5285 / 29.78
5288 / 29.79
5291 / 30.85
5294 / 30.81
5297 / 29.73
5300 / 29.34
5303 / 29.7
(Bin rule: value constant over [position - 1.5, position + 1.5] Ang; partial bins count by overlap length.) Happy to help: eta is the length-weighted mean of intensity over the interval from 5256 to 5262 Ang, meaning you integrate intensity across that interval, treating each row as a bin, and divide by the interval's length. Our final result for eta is 30.6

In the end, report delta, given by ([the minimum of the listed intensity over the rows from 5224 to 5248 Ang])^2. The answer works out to 857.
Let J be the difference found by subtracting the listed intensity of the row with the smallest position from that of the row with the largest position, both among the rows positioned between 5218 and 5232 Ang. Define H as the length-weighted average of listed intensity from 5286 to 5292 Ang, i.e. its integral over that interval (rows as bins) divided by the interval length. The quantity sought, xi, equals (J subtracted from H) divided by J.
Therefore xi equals 93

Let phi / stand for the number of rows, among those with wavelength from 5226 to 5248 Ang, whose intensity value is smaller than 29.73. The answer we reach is 4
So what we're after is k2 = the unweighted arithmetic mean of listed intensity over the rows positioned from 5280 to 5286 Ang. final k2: 29.5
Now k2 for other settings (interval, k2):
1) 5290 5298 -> 30.5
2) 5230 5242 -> 30.2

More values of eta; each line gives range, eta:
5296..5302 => 29.5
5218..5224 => 30.3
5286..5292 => 30.2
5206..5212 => 30.3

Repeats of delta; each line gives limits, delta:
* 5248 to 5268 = 783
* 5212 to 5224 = 846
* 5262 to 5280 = 835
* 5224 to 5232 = 864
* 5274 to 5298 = 835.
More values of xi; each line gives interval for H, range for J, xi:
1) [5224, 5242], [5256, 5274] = 31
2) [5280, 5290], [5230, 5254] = -14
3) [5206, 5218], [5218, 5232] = 93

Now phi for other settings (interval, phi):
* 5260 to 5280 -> 3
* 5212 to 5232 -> 2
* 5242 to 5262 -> 4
